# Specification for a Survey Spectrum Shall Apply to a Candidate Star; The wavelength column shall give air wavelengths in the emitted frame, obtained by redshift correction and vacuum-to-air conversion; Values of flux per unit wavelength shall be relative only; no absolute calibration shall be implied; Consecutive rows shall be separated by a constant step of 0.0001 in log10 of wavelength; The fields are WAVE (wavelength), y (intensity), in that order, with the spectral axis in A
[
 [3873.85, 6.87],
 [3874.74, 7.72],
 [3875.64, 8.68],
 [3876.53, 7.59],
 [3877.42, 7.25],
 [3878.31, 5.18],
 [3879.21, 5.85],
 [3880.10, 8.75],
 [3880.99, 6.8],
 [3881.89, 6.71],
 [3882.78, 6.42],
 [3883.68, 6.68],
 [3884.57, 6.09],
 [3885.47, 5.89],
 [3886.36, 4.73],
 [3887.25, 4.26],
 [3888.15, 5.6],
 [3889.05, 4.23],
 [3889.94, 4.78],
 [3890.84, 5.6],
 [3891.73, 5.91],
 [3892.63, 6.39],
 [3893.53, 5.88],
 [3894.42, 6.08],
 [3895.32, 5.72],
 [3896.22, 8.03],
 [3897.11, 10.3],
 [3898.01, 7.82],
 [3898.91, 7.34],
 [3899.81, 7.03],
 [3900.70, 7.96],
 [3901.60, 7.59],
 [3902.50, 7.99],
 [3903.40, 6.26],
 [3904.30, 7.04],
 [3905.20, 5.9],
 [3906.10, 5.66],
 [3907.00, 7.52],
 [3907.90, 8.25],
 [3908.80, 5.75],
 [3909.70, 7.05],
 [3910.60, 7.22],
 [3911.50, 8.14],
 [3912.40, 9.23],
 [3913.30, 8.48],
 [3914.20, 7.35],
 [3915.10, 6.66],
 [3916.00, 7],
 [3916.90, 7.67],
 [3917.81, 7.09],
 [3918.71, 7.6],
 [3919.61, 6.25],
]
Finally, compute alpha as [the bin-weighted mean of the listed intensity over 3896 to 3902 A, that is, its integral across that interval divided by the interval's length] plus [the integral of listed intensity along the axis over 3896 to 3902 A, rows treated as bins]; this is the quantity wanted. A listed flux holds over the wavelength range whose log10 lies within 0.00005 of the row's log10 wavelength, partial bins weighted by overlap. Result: 56.1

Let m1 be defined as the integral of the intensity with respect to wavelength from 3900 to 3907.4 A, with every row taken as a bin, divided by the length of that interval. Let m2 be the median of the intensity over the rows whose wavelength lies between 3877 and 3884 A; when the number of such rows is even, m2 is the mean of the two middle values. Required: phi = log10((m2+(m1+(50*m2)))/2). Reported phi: 2.24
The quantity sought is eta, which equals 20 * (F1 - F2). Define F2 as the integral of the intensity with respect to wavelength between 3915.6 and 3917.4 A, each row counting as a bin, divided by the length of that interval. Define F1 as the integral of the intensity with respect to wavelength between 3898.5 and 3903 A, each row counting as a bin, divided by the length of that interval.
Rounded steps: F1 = 7.6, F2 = 7.3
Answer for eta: 5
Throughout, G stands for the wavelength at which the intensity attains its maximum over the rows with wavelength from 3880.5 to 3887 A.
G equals 3880.99 A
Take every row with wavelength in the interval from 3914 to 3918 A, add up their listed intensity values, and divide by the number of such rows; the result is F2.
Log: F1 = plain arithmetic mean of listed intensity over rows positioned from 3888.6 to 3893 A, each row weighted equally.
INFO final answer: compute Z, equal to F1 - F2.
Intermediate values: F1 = 5.38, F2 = 7.2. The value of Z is -1.8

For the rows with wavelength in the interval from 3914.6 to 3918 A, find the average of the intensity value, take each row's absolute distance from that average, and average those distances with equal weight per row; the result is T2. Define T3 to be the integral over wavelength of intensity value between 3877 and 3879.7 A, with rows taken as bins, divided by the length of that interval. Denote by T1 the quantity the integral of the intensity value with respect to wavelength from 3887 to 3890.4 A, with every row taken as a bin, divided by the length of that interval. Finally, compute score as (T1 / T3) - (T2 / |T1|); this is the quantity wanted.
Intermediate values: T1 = 4.7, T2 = 0.3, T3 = 6.1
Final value 0.71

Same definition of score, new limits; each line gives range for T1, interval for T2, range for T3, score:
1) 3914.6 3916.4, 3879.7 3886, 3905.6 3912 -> 0.88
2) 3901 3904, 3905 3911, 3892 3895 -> 1.08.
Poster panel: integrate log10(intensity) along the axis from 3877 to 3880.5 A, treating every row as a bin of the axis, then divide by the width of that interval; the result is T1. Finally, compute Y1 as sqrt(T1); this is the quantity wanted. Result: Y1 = 0.905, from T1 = 0.82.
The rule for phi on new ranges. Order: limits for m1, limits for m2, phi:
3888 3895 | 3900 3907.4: 2.28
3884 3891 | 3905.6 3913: 2.28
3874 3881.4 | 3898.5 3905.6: 2.27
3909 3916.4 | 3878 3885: 2.23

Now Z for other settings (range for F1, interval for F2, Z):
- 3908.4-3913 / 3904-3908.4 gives 0.6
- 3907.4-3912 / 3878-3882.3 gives 0.6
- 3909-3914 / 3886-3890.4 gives 3.3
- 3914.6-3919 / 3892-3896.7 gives 0.8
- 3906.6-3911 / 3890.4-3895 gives 1.2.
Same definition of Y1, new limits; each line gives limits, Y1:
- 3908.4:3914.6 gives 0.937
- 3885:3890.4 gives 0.829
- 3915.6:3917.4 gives 0.929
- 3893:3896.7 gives 0.898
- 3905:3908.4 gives 0.912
